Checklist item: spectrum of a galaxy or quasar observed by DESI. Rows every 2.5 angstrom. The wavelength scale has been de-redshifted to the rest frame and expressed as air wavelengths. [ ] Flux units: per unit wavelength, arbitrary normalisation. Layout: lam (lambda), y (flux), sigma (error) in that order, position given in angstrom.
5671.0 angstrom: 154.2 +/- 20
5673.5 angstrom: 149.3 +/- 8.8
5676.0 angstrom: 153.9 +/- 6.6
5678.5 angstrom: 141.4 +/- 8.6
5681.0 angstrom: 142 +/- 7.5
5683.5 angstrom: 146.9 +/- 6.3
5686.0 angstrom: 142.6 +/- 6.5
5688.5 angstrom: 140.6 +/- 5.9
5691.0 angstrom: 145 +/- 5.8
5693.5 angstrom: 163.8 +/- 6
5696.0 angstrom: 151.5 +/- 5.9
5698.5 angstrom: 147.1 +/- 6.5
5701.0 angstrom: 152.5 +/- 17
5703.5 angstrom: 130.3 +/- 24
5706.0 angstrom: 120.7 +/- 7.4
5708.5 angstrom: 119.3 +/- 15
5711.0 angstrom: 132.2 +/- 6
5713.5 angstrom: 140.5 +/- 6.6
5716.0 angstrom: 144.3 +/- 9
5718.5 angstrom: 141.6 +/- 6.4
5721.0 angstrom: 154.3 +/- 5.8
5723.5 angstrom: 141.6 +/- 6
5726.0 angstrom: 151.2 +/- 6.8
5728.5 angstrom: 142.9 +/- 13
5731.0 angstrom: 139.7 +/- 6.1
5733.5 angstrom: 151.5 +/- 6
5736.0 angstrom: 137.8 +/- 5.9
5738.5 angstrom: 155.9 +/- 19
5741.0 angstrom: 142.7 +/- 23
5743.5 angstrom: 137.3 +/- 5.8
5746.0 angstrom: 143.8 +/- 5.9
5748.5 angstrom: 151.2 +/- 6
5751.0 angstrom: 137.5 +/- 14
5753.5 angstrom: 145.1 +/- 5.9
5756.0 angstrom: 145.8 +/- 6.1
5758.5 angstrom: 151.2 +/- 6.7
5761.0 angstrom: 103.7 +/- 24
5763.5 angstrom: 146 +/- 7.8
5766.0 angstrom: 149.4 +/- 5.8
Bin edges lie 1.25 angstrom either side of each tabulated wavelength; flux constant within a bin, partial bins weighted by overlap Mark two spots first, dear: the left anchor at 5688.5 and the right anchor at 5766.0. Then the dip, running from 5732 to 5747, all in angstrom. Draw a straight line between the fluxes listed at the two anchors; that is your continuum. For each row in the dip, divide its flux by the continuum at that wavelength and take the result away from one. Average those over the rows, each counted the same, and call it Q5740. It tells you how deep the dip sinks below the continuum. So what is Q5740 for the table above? 0.011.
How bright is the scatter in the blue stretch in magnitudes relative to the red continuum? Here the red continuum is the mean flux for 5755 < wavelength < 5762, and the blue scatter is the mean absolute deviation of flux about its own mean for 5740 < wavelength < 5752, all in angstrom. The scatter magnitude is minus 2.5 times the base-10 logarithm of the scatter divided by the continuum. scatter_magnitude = 3.79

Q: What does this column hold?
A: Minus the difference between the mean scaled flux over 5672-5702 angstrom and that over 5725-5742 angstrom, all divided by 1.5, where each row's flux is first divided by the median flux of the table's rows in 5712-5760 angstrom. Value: -0.010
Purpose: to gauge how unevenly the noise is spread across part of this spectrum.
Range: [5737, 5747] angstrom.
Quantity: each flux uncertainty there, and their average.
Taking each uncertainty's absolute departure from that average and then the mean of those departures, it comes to 8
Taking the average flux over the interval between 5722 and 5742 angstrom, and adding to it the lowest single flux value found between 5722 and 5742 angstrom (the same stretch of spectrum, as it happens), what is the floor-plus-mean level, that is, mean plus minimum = 283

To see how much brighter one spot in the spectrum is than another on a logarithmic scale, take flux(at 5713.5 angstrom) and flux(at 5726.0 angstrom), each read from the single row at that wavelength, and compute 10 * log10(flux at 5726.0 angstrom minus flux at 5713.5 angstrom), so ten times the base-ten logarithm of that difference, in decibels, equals 10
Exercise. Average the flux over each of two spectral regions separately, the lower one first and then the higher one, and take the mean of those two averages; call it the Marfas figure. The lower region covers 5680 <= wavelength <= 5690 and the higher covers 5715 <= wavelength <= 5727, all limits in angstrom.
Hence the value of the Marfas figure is 145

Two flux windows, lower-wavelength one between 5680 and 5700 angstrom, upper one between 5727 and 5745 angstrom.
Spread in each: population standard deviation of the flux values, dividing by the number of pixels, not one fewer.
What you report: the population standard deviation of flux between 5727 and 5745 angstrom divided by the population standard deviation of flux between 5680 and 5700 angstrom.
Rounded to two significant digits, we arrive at 0.94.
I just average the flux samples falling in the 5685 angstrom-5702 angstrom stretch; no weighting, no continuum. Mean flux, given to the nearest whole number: 149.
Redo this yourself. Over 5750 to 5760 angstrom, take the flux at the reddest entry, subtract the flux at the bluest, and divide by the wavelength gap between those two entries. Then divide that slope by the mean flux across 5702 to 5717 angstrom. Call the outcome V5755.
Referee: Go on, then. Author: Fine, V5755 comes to 0.014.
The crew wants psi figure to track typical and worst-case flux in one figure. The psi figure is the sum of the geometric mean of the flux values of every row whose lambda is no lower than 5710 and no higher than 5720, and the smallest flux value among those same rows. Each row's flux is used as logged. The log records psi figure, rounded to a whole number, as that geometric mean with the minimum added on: 272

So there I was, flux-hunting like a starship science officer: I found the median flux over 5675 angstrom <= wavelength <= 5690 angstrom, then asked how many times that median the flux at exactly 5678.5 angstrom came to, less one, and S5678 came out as -0.006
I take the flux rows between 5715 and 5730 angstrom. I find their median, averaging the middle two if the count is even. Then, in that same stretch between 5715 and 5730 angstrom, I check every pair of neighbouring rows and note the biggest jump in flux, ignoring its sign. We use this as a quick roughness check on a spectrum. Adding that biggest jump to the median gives 156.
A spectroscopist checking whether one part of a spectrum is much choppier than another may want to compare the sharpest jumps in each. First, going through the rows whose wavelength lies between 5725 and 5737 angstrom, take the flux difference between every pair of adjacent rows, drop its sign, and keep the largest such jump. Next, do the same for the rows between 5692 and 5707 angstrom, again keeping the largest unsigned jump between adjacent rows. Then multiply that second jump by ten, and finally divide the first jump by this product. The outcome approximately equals 0.06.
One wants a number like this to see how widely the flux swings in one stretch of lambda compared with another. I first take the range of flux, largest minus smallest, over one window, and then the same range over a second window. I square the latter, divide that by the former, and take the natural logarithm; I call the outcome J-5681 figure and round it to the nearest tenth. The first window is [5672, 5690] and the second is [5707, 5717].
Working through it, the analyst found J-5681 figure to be 3.8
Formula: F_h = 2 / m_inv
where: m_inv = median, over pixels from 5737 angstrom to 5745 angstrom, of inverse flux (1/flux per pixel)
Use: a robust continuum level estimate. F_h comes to 285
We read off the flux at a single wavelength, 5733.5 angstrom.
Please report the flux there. 151.5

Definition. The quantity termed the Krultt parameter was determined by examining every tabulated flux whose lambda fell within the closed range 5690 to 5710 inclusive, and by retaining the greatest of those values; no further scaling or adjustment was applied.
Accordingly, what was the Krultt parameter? 163.8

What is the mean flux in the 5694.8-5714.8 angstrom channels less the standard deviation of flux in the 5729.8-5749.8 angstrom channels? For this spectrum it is 130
